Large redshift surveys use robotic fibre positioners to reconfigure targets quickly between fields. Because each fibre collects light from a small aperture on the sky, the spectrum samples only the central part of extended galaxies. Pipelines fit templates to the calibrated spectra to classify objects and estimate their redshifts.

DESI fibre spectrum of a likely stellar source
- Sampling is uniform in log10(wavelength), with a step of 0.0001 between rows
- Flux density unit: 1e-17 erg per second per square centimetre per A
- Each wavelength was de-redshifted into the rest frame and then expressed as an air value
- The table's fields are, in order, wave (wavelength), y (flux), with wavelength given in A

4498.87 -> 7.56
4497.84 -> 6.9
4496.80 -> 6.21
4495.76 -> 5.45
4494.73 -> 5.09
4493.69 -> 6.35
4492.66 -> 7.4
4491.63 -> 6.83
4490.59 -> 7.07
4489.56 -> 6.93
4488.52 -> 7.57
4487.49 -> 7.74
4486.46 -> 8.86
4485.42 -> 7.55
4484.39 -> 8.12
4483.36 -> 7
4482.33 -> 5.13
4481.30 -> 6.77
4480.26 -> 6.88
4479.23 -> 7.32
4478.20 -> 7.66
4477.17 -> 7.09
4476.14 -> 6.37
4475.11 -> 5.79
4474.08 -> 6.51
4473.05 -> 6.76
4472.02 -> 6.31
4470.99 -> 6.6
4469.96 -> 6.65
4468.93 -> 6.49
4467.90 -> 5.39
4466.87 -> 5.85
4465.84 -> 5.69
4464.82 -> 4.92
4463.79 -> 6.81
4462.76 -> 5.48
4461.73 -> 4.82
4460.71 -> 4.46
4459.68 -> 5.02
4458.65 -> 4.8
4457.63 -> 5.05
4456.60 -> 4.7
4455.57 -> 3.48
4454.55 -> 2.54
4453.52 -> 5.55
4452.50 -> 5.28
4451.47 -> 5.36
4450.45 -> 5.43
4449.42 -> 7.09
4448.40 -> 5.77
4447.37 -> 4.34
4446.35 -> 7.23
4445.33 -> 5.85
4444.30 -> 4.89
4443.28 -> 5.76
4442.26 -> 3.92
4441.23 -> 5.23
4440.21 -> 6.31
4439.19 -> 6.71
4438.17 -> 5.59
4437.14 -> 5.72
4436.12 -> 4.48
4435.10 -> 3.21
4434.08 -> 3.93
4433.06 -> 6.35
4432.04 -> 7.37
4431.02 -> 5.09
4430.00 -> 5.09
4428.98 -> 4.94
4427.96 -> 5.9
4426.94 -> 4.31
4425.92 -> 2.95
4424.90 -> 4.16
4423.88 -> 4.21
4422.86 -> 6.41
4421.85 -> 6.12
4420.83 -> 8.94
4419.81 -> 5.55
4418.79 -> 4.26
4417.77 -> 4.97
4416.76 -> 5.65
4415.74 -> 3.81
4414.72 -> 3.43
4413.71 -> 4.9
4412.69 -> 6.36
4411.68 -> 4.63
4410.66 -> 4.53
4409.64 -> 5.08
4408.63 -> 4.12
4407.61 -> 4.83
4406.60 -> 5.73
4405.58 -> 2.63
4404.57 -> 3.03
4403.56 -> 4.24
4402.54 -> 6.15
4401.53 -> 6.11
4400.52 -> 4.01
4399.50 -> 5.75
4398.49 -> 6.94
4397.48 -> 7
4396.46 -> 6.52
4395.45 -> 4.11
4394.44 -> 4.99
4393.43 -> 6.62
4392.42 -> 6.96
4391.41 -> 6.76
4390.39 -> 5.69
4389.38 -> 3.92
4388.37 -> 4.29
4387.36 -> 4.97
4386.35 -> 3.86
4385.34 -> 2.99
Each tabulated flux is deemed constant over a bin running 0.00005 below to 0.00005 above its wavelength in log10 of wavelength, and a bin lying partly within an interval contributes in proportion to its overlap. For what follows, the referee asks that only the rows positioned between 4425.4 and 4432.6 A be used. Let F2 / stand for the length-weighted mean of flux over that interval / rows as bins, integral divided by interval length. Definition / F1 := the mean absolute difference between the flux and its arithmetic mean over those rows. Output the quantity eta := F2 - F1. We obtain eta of 4.22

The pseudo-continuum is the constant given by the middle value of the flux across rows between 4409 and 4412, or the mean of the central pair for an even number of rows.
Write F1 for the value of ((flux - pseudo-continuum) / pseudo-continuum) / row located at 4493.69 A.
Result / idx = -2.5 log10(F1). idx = 1.08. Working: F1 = 0.37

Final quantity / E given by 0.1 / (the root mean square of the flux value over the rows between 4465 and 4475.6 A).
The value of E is 0.0161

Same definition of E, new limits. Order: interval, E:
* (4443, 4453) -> 0.0174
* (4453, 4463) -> 0.0214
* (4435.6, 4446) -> 0.0182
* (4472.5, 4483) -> 0.0150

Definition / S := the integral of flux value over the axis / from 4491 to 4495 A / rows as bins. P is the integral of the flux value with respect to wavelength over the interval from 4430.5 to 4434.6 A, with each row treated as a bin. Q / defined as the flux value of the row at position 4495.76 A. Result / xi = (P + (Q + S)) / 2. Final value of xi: 27.4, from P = 23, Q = 5.45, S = 26.1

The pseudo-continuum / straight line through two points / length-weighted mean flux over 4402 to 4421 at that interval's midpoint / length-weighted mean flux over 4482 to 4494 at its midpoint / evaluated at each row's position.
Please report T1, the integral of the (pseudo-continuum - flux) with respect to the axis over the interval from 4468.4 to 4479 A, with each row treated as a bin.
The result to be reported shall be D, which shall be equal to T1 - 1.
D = 1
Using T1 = 2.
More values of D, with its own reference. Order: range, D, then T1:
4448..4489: 22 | 23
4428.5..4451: 5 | 6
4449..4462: 17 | 18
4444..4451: 0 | 1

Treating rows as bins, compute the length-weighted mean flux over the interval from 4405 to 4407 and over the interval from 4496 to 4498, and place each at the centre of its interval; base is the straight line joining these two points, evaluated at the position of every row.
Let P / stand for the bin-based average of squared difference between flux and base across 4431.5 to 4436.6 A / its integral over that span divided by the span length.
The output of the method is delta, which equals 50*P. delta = 130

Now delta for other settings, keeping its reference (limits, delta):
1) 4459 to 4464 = 28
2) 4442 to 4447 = 71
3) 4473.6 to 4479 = 61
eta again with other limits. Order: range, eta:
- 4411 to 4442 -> 4.20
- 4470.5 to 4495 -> 6.30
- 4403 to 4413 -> 3.68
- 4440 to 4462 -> 4.35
